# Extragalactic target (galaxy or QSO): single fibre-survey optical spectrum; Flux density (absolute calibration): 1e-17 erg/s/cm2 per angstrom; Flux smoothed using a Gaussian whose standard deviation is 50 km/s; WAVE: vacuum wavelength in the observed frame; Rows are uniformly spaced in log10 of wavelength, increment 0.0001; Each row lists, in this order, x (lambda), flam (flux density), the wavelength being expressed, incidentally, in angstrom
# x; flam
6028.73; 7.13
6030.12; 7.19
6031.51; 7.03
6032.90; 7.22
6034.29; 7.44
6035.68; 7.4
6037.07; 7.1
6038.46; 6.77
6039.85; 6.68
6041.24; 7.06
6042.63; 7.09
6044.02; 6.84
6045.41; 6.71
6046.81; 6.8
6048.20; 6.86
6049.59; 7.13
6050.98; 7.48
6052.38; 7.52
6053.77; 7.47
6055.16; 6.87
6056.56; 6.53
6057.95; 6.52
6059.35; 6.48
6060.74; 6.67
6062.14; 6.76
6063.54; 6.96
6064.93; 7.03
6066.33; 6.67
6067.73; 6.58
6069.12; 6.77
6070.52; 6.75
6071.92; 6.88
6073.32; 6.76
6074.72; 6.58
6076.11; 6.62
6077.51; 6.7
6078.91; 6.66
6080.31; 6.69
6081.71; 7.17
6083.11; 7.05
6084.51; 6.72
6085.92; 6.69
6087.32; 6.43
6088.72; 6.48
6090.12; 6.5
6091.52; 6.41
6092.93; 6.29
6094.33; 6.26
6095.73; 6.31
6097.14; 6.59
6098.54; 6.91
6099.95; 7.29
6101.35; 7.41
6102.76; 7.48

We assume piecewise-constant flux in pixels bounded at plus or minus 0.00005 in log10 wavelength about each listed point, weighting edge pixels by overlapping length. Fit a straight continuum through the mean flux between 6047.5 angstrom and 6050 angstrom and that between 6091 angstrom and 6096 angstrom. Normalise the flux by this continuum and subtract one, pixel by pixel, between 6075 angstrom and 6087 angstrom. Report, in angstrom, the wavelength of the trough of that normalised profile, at 6076.11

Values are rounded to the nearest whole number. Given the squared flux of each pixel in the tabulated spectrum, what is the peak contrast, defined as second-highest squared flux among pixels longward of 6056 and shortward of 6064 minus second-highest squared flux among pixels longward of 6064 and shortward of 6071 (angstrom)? 0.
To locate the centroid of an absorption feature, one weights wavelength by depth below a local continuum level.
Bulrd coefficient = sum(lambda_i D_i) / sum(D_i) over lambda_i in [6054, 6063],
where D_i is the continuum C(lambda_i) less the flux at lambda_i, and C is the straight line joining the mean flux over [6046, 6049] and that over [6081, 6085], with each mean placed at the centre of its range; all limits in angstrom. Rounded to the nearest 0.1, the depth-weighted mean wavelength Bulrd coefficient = 6058.8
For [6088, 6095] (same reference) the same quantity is 6091.8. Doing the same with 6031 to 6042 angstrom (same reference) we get 6034.9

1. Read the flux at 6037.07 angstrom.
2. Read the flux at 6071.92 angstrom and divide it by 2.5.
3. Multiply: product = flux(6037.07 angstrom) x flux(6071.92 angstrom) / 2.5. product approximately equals 19.5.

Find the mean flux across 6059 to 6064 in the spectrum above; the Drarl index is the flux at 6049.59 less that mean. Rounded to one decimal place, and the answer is 0.4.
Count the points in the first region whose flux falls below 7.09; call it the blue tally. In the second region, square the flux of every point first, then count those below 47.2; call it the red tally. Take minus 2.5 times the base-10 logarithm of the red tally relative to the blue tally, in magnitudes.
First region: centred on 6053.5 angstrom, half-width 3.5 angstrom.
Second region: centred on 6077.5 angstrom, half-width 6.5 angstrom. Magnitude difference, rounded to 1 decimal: -1.2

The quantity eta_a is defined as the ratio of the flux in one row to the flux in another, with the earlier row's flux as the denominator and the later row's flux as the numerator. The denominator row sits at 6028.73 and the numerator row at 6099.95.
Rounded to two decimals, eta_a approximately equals 1.02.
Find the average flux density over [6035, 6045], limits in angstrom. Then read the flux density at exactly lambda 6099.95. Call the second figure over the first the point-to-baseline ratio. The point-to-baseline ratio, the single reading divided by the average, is 1.043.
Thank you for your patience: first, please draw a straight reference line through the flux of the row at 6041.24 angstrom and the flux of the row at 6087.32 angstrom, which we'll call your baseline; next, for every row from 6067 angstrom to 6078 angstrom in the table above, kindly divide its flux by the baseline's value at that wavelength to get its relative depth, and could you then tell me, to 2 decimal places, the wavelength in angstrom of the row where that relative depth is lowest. 6067.73 angstrom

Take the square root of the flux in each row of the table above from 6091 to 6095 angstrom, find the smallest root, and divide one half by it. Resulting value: 0.200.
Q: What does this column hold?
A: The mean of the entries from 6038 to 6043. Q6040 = 6.90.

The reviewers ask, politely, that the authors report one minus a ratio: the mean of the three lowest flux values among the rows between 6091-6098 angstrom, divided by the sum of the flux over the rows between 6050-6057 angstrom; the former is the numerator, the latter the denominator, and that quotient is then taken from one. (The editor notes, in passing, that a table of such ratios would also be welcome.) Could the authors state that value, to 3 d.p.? 0.825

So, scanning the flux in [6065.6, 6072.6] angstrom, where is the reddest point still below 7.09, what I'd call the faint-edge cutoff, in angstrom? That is 6071.92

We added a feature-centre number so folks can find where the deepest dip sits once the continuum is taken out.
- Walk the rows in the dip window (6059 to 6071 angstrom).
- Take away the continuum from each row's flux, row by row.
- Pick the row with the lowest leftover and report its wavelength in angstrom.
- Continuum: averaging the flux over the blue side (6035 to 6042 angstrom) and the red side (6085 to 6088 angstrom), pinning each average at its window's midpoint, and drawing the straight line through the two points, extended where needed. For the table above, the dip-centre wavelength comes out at 6059.35 angstrom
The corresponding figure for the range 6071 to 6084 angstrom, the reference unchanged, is 6074.72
